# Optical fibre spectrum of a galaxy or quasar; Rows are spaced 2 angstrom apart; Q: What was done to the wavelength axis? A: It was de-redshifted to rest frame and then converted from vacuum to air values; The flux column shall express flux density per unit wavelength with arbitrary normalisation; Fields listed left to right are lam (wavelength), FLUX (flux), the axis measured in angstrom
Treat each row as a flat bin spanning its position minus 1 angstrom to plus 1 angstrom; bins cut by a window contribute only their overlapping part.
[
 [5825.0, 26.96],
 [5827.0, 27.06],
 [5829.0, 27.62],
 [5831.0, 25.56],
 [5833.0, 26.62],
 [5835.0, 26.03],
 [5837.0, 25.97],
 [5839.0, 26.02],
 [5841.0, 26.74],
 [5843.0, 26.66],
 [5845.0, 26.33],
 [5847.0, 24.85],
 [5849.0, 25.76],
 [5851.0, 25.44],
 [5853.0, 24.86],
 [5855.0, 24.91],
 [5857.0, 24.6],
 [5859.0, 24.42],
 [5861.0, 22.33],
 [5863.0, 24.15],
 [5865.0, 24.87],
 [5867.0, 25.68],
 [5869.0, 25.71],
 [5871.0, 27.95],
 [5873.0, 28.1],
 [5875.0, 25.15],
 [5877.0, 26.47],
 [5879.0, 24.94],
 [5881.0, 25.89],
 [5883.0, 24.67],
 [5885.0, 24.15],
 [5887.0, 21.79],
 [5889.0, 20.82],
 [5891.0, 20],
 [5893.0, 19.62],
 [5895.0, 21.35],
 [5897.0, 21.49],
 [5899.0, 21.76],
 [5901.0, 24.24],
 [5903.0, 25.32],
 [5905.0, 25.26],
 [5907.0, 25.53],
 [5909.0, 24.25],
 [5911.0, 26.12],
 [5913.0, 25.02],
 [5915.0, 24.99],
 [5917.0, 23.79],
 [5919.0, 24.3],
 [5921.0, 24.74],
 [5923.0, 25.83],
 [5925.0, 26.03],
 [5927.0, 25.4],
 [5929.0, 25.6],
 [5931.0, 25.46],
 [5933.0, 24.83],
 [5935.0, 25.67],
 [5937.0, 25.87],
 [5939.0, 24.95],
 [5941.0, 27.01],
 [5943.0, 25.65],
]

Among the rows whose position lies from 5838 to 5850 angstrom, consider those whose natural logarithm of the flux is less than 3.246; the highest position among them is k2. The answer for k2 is 5847.0 angstrom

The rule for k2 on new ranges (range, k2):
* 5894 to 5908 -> 5907.0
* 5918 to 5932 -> 5931.0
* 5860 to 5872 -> 5867.0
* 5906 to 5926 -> 5921.0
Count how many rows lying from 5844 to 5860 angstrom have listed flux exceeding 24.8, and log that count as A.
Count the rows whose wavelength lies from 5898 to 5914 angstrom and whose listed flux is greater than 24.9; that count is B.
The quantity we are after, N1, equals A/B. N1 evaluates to 1.2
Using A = 6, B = 5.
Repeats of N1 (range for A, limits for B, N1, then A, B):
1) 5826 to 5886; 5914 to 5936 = 3.4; 24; 7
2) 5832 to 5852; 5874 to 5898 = 2.5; 10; 4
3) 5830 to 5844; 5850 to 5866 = 3.5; 7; 2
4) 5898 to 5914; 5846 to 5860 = 1.7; 5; 3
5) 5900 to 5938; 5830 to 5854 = 1.4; 14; 10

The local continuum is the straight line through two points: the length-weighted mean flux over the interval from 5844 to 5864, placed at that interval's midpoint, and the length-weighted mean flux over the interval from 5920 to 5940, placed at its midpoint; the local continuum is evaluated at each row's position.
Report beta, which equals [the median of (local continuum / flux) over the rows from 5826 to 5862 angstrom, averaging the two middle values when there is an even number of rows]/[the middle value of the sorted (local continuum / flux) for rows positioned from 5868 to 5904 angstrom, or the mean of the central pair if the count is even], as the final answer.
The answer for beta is 0.93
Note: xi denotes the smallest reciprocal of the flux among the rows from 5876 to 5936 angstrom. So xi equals 0.0378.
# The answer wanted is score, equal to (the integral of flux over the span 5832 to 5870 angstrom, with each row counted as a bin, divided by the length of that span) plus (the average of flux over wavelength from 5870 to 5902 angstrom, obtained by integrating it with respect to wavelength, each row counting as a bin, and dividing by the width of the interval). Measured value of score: 49.0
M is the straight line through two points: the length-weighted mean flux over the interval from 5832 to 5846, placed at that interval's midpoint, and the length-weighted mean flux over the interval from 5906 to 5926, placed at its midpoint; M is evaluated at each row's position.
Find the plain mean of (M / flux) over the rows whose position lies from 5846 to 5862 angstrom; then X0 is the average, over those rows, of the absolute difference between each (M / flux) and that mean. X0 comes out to 0.027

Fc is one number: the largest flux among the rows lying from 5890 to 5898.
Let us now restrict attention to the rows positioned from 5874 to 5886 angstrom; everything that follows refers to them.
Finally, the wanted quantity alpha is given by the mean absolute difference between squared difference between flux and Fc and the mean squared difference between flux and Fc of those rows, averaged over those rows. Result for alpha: 5.1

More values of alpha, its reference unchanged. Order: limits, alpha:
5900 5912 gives 4.0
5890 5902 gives 2.2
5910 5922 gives 3.7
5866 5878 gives 10.8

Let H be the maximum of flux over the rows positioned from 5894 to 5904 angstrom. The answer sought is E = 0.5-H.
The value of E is -24.8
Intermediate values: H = 25.32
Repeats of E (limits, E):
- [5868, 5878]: -27.6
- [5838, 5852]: -26.2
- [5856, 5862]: -24.1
